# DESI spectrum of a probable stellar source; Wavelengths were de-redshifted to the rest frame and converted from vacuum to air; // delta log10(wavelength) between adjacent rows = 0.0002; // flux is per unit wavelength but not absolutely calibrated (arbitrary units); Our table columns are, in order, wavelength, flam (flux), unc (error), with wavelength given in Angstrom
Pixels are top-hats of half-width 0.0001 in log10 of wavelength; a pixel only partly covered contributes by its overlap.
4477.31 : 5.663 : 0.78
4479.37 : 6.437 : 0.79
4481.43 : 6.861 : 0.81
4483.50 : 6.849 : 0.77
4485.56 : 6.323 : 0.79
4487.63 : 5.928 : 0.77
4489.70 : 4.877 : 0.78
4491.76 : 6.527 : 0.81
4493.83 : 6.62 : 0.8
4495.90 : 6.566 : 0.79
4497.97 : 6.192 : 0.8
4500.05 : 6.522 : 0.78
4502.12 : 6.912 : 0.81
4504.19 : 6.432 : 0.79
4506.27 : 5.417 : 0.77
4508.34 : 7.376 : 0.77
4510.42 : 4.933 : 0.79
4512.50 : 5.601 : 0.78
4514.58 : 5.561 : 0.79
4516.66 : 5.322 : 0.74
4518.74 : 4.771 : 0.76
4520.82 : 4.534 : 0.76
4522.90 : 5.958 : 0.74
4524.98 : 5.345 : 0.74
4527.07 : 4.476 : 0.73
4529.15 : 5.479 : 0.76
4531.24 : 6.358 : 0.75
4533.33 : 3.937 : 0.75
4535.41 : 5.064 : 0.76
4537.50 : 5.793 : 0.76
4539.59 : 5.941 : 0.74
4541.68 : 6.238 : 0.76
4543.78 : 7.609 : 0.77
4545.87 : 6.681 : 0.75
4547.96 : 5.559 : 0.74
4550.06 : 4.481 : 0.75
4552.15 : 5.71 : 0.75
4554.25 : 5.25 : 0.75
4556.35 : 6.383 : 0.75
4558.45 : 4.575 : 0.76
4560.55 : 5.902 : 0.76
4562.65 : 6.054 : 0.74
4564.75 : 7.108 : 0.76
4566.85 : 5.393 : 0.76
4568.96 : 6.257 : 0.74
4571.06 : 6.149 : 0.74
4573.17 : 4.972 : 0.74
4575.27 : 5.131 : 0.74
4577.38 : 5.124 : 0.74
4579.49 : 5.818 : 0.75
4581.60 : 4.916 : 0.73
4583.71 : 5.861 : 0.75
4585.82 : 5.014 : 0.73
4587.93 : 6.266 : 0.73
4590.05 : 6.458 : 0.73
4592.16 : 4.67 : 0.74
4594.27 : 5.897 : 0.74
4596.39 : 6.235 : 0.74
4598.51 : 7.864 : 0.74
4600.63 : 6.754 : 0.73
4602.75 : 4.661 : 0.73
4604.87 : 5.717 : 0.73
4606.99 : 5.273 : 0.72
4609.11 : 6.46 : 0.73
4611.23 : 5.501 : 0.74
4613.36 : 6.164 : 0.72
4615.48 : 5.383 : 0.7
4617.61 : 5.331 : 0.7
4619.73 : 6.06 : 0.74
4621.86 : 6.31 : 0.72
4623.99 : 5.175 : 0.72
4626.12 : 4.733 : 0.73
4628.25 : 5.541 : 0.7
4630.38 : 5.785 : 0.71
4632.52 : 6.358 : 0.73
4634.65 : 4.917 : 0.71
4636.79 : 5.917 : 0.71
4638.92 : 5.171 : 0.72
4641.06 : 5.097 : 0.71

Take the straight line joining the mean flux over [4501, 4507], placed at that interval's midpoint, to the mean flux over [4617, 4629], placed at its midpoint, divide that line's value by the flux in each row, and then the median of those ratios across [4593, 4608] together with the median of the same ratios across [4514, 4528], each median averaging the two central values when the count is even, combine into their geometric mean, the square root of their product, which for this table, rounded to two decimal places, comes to 1.06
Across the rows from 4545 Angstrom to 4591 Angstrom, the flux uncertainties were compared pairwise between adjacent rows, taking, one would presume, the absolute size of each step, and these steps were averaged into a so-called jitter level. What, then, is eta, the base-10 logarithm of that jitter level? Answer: -2.1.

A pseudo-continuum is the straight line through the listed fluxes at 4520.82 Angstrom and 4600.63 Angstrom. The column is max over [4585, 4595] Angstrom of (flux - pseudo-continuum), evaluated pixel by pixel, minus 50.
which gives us -50.0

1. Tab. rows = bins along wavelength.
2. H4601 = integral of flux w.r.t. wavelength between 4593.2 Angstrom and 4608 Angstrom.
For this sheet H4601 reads 90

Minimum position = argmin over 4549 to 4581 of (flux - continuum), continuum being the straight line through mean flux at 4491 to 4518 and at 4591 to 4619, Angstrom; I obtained 4550.06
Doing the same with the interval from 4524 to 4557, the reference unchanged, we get 4533.33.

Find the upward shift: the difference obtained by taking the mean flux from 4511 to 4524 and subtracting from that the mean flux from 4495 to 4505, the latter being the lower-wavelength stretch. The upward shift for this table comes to -1.2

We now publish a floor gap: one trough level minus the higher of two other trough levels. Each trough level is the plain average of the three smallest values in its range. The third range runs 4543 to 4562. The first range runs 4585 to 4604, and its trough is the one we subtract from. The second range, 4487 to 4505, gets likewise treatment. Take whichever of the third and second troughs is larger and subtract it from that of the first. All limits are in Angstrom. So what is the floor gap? -0.9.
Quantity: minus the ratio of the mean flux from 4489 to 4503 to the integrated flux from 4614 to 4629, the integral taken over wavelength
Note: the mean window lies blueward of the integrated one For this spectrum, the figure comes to -0.077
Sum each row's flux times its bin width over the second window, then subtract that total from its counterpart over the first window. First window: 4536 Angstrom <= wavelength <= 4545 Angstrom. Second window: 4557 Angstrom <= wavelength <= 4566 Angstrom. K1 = 4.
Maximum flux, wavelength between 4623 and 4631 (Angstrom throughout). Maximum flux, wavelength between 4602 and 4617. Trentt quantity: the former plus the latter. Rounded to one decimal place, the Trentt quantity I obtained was 12.2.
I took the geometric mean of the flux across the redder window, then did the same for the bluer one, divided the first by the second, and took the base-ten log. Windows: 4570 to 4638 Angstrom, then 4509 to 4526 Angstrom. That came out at 0.03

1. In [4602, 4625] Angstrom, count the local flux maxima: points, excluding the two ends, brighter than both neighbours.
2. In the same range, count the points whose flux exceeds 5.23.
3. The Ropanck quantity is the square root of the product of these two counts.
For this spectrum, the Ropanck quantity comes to 6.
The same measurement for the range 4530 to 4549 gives 3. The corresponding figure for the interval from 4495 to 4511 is 4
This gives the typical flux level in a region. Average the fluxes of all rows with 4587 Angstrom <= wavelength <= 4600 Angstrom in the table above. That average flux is 6.2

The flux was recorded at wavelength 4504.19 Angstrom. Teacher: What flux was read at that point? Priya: 6.432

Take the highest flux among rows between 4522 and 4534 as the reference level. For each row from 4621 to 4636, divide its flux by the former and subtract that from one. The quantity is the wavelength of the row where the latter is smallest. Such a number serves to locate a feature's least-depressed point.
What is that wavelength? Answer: 4632.52 Angstrom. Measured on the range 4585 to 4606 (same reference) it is 4598.51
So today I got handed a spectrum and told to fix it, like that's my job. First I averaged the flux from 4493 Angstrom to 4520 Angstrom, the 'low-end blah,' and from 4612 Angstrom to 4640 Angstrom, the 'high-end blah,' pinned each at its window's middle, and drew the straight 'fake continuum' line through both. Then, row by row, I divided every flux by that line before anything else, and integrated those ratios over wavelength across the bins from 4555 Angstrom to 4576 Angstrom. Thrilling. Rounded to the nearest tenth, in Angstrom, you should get 21.0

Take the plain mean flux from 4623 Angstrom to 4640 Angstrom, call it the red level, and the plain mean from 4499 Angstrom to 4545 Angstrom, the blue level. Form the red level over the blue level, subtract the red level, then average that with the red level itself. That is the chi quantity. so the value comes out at 0.477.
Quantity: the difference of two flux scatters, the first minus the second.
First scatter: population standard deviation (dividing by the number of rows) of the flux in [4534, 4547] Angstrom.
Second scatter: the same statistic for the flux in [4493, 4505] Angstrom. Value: 0.6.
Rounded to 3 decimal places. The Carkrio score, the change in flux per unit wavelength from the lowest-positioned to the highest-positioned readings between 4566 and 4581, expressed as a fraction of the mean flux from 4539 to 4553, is 0.006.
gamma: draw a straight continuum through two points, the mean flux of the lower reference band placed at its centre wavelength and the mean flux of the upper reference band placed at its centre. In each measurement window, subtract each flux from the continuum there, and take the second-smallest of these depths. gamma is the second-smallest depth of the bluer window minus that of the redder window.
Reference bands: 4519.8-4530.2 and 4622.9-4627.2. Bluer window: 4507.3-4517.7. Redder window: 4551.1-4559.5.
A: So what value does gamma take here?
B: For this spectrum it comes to 0.2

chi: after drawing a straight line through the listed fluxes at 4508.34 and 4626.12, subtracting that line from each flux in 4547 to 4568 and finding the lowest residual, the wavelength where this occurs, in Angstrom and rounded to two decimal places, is 4550.06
